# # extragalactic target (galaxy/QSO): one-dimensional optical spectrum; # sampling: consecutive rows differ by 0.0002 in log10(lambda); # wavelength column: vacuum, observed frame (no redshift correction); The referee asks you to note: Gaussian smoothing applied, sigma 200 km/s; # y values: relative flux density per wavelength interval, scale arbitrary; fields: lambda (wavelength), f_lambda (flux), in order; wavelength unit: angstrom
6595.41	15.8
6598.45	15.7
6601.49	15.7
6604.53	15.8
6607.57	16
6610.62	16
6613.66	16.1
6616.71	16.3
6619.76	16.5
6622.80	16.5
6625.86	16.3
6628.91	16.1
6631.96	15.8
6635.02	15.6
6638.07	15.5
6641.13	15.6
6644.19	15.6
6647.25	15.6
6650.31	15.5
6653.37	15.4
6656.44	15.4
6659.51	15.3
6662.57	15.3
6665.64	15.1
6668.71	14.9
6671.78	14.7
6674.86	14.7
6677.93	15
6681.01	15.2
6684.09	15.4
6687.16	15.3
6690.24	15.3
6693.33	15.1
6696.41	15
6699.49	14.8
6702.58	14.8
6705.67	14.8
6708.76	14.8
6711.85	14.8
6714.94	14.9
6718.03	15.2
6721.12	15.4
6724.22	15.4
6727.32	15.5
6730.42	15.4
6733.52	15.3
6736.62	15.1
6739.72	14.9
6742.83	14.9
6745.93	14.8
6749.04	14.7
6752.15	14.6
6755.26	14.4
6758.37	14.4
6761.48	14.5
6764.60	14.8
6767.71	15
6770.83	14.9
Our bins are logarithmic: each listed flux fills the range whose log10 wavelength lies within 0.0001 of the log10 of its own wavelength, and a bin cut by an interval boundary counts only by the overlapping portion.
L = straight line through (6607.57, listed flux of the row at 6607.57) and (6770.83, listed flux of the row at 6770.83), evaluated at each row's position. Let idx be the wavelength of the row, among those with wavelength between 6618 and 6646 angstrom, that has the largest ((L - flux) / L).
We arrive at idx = 6638.07 angstrom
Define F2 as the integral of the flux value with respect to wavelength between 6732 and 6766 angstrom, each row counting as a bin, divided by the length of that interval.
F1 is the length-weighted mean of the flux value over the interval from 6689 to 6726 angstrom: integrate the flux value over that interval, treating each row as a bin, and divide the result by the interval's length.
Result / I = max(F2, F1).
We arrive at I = 15.0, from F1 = 15.0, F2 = 14.8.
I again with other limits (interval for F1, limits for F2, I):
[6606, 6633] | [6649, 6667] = 16.2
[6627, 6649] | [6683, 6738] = 15.7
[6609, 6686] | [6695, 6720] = 15.6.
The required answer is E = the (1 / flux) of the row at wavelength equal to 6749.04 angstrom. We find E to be 0.0680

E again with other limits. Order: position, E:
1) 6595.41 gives 0.0633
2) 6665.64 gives 0.0662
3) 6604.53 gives 0.0633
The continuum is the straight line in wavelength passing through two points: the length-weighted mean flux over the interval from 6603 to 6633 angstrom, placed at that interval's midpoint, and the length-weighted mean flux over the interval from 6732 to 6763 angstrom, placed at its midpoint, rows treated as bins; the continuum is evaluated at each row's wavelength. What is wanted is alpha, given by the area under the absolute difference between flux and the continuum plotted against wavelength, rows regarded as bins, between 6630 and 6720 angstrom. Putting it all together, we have 32.3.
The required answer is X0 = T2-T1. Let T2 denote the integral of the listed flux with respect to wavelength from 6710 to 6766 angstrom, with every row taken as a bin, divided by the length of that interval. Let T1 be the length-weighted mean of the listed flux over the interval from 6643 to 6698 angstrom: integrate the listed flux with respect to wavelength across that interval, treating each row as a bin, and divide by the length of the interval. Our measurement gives -0.3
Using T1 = 15.2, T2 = 14.9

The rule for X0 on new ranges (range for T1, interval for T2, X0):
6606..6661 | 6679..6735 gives -0.7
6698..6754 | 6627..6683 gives 0.4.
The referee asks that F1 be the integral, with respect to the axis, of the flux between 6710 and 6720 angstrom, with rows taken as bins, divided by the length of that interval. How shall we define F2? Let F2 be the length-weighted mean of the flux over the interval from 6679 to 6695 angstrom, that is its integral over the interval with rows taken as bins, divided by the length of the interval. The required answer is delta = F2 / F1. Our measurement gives 1.02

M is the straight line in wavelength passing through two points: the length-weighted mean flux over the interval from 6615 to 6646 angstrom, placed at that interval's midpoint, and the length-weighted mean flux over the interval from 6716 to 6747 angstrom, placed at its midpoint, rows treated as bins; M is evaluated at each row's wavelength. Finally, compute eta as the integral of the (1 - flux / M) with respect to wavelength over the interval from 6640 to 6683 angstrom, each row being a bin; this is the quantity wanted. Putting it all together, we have 1.4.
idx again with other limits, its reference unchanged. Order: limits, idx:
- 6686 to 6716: 6699.49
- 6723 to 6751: 6749.04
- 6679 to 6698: 6696.41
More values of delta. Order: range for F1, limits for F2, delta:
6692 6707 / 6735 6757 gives 0.99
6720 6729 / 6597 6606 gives 1.02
